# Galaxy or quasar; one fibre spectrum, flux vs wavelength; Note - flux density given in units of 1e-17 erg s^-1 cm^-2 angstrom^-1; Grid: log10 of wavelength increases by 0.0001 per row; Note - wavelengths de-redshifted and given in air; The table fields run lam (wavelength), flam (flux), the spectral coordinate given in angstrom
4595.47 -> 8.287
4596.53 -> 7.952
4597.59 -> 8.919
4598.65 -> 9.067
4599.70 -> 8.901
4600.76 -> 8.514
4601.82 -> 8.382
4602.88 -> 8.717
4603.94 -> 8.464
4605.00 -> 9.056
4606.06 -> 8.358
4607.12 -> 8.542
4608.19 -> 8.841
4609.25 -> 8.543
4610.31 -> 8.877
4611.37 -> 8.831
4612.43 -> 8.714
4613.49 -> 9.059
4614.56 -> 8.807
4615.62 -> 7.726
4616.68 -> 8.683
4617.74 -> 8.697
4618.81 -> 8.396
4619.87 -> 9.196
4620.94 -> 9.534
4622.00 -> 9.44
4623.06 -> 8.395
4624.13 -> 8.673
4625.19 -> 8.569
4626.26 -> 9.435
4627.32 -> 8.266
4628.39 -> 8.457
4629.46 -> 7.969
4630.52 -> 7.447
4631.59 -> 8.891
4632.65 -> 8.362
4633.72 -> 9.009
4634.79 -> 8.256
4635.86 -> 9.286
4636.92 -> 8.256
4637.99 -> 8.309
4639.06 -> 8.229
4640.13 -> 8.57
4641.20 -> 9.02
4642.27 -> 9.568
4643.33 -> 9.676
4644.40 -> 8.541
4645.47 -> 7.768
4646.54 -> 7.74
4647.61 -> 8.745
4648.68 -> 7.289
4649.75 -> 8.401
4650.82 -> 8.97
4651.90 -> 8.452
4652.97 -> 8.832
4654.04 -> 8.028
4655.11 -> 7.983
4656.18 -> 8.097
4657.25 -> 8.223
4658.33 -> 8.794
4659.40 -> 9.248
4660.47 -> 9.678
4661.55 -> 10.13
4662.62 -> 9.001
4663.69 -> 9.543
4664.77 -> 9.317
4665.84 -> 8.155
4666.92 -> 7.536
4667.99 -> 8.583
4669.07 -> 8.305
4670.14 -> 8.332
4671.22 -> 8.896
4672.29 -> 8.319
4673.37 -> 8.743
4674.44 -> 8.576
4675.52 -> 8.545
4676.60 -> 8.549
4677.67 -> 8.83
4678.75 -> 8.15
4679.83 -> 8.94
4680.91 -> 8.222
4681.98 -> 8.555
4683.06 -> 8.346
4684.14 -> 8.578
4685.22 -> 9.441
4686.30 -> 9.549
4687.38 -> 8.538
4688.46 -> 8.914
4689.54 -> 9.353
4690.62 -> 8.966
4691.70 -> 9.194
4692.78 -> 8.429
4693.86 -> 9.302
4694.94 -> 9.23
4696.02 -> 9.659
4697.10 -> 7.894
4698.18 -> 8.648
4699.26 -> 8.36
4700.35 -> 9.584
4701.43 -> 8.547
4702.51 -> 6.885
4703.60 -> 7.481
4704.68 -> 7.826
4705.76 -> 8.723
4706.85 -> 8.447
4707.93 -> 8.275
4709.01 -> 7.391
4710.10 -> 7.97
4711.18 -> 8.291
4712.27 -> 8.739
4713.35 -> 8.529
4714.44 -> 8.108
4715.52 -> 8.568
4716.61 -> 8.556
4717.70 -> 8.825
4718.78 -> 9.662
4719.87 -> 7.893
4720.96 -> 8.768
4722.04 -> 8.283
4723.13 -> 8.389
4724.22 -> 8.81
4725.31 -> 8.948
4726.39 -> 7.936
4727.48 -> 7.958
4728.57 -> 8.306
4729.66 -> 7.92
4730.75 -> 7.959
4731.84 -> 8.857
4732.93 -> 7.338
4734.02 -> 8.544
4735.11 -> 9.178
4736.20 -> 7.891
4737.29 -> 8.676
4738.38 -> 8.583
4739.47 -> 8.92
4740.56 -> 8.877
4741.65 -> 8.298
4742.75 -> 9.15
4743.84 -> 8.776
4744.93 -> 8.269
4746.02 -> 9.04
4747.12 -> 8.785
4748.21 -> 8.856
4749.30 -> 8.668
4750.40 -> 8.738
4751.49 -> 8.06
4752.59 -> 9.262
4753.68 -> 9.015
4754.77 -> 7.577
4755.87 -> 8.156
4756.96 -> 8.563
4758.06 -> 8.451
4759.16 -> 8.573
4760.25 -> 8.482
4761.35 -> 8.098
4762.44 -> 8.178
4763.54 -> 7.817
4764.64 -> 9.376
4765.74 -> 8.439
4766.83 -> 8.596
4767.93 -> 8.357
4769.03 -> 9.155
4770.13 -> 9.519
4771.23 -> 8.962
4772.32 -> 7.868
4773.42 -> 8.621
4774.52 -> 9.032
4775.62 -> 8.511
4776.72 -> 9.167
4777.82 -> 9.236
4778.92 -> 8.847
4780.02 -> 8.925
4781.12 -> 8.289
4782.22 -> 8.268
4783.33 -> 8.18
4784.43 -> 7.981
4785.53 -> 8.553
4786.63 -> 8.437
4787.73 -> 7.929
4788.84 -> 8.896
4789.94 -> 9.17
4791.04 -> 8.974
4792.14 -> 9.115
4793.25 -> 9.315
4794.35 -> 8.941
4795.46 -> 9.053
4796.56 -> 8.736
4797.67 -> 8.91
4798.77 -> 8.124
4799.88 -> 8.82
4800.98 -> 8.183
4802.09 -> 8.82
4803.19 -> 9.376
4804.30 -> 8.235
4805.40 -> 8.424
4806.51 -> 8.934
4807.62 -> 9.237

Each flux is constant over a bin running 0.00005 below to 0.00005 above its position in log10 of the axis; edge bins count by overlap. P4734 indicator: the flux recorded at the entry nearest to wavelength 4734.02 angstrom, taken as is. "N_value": 8.544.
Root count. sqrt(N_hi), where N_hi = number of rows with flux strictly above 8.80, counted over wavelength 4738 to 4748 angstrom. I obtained 2.00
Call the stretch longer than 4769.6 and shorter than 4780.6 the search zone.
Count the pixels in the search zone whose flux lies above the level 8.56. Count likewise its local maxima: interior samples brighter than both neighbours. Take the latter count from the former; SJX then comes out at 6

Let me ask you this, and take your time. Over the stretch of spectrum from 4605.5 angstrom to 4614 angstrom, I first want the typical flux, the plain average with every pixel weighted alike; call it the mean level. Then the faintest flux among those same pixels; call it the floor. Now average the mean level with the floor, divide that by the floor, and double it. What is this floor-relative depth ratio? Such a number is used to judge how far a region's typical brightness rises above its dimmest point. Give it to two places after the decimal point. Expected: 2.04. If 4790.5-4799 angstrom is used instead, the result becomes 2.10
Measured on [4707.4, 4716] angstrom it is 2.11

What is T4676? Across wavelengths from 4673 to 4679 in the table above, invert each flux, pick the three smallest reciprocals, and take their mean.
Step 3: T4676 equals 0.115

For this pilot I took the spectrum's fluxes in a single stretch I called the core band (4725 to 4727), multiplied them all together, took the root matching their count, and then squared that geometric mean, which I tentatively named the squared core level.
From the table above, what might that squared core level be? 71.0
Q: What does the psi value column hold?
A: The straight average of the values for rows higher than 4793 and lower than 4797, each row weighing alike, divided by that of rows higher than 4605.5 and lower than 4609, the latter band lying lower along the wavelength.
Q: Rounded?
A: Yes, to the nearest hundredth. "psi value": 1.05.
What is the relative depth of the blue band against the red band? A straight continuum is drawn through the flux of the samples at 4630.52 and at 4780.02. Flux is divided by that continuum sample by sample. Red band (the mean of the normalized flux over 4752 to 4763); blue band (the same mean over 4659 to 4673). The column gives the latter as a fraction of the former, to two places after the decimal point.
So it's 1.17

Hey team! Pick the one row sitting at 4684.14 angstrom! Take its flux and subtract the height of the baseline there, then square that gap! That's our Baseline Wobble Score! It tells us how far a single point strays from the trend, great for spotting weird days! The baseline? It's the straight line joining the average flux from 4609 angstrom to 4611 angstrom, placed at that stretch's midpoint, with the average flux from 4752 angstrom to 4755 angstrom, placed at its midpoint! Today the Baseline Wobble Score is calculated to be 0.0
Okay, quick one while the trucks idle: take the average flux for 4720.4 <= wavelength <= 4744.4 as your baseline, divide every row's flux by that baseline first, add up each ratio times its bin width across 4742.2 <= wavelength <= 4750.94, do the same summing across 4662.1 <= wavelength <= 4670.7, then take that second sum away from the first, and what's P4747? 0.34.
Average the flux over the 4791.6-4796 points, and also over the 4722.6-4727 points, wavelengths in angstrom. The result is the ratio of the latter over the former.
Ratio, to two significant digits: 0.94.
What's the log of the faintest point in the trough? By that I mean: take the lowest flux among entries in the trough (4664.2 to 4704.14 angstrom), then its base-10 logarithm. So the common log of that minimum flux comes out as 0.838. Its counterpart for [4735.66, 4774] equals 0.879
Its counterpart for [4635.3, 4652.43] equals 0.863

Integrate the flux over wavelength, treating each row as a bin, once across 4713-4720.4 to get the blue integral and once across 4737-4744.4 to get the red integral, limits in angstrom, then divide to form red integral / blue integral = 1.02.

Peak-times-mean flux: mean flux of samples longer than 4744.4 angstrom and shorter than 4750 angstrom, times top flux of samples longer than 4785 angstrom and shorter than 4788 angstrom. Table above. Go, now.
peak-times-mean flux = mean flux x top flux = 74.6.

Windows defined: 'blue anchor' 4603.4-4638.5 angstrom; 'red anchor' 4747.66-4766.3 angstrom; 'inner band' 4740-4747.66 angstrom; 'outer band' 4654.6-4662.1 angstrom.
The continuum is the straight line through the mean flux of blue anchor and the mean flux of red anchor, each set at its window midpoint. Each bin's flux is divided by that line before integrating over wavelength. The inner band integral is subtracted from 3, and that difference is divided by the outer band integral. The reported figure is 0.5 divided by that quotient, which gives -0.80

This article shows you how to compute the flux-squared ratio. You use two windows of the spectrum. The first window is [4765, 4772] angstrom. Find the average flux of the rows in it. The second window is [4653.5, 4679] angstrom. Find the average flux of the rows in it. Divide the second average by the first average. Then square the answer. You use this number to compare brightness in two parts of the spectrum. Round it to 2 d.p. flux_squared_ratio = 0.96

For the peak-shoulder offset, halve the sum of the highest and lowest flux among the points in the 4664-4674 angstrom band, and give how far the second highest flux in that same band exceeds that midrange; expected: 0.5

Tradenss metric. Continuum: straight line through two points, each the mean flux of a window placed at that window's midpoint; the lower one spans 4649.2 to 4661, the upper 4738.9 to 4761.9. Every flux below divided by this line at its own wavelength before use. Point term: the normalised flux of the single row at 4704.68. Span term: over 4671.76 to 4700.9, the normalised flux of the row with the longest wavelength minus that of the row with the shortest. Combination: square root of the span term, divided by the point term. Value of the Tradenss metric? 0.42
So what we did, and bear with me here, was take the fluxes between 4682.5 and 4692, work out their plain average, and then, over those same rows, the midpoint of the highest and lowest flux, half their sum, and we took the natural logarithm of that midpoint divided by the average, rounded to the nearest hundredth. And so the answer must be 0.00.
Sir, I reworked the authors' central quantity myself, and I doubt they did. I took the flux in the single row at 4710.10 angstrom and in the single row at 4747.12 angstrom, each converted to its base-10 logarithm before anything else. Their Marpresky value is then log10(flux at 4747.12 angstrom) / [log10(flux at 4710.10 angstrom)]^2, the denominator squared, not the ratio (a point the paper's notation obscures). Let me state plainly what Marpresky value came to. 1.16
